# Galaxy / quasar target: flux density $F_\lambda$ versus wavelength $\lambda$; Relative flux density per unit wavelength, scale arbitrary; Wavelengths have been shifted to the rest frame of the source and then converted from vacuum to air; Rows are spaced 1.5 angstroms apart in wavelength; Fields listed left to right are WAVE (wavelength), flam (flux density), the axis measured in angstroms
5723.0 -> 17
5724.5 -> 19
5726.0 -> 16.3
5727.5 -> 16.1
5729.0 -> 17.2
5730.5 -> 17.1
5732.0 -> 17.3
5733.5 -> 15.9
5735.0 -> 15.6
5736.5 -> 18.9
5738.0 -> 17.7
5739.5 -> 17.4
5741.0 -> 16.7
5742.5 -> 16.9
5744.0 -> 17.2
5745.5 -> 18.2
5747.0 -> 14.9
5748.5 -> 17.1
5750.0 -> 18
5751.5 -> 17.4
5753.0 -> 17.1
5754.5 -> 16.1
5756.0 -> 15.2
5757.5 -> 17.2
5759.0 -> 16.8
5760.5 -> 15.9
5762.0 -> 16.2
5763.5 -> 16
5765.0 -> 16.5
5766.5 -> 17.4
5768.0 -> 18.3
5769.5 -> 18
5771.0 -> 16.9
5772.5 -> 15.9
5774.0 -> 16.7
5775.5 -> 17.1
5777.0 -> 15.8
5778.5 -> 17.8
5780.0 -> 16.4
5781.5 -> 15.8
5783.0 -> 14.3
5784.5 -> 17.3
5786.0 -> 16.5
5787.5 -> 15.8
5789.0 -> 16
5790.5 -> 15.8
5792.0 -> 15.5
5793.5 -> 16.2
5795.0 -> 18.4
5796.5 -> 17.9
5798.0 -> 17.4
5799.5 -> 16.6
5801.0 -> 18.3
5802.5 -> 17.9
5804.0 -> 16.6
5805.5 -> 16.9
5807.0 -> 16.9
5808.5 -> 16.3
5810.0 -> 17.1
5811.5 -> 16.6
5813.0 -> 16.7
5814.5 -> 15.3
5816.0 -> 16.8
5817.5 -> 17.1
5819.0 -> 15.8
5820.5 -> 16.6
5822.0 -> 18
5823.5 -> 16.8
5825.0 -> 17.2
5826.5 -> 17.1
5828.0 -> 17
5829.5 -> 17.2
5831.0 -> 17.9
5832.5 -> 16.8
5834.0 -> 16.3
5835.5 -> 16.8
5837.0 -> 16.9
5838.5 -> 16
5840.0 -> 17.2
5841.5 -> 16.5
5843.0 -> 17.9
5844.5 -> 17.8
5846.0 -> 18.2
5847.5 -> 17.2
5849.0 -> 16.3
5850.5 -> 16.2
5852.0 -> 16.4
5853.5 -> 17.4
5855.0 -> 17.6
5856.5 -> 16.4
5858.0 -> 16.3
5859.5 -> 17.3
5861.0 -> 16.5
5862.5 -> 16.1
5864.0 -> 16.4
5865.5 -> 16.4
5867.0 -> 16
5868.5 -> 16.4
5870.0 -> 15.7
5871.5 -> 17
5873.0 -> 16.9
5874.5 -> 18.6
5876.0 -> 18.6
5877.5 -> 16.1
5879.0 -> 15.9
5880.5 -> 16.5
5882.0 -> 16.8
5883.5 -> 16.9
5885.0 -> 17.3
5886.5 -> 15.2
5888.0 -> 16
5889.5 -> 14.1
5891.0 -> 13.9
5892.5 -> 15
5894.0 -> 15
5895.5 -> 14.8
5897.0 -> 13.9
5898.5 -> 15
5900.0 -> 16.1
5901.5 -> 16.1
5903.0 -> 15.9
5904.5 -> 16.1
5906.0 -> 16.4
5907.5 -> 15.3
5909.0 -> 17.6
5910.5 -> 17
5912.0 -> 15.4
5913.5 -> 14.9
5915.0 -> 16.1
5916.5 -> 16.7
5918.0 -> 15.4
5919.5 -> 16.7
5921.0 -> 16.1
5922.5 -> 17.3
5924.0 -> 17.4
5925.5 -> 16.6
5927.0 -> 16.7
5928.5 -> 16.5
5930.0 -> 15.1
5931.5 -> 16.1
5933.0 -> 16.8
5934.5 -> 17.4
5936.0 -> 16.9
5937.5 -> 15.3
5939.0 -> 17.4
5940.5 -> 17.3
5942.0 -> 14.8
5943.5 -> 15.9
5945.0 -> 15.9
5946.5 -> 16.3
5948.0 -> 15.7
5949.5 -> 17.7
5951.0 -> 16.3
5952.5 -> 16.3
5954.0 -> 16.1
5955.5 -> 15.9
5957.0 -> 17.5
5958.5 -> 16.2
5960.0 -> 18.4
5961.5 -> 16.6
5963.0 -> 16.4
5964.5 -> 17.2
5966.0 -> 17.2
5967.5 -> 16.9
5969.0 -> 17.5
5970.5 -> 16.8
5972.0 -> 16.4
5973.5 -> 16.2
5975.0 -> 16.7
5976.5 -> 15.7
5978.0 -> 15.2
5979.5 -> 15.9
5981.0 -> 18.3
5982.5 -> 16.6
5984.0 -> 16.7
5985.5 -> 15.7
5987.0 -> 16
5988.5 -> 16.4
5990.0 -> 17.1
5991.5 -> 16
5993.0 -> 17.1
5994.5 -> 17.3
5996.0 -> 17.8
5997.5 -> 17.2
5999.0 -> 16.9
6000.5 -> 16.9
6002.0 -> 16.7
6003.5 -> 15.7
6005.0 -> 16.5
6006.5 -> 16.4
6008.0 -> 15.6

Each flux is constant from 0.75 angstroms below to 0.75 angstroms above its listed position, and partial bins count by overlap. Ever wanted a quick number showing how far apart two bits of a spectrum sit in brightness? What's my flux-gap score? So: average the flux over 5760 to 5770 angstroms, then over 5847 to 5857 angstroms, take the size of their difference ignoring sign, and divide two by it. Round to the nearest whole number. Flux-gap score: 18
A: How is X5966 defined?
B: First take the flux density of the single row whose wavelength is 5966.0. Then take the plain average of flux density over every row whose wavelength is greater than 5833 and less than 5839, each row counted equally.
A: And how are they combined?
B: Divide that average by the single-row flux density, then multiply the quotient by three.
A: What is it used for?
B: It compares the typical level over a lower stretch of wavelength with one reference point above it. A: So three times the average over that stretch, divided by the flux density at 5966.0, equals 2.88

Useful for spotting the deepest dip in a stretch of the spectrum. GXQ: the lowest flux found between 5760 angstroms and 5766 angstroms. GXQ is 15.9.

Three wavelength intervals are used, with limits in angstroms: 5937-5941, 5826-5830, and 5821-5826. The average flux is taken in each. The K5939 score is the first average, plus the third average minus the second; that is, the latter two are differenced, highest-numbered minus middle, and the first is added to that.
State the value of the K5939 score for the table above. 16.9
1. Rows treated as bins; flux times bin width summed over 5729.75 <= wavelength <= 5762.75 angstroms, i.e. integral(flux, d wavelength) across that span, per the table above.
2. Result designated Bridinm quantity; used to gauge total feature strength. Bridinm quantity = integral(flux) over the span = 556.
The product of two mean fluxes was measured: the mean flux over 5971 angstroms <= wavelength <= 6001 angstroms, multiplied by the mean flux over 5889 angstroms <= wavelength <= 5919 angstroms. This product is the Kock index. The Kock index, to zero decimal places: 258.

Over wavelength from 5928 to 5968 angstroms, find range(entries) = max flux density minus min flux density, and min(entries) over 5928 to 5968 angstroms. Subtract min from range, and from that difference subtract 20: -31.2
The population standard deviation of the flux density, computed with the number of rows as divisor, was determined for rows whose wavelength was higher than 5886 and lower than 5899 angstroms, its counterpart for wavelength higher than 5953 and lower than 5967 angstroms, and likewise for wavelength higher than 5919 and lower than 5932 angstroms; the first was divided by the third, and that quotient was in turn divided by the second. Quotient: 1.3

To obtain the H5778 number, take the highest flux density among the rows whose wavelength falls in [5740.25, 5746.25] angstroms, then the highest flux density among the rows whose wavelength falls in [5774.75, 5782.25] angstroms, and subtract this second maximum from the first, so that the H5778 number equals 0.4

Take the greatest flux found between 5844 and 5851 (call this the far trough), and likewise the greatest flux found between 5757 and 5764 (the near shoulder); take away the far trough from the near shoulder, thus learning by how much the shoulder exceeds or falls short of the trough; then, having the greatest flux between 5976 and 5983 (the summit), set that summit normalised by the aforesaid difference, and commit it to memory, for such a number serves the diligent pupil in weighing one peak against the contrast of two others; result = -18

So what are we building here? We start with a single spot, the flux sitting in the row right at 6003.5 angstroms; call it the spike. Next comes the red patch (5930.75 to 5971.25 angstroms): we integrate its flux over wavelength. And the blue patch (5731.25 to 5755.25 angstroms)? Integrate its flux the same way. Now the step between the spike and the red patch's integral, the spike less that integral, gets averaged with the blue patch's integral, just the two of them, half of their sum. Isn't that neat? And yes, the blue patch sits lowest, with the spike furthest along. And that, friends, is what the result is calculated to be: -124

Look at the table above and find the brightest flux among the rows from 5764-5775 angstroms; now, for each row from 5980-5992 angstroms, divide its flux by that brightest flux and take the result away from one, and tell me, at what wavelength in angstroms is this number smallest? 5981.0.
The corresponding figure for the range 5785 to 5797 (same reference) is 5795.0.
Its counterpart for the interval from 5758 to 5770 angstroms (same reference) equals 5768.0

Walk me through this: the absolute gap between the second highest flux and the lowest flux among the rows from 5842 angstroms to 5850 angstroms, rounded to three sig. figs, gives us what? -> 1.60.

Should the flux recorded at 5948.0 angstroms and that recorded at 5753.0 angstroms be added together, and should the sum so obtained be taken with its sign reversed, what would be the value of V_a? -32.8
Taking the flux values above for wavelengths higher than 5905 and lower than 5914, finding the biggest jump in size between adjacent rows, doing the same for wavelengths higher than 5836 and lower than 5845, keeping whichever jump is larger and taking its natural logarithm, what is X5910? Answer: 0.83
